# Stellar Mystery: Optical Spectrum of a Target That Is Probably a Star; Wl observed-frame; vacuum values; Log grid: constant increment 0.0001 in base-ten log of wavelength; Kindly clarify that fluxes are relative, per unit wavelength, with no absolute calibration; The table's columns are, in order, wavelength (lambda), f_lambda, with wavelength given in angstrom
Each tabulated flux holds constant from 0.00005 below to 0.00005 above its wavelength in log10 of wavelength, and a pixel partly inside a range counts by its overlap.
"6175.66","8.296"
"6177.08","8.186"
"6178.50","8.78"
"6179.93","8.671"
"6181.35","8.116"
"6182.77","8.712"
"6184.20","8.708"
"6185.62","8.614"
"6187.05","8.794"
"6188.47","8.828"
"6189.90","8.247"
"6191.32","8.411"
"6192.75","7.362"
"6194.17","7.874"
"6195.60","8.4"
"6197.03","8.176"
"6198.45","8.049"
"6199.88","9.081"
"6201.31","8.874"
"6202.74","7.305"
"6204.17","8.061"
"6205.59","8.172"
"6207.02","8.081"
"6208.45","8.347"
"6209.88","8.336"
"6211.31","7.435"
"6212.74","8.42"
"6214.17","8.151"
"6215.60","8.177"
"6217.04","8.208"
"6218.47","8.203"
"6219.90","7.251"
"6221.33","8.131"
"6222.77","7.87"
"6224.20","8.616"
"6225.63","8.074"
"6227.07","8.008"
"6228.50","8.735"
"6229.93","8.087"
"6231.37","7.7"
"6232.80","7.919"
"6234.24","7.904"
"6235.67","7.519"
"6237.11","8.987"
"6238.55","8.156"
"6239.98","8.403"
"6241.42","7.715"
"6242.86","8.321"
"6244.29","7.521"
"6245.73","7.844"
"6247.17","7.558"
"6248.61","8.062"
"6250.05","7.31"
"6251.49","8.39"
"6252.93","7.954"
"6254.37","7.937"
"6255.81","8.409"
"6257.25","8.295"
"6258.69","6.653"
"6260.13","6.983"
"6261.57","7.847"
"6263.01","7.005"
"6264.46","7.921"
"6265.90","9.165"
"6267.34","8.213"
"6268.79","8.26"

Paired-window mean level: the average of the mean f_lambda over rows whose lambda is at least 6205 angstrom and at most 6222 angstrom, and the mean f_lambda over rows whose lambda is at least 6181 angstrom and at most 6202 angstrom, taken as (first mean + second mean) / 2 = 8.25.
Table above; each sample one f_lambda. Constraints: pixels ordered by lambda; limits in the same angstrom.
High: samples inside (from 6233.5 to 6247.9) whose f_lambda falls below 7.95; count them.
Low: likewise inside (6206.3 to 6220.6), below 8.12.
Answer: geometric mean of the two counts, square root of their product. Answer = 4.2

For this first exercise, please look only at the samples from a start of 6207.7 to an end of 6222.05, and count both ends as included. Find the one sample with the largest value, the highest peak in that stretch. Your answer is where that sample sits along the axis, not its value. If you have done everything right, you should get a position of 6212.74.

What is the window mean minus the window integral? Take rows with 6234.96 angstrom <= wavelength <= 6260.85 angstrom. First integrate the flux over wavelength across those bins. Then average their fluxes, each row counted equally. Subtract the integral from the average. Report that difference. -196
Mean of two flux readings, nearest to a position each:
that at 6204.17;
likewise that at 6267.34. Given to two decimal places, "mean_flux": 8.14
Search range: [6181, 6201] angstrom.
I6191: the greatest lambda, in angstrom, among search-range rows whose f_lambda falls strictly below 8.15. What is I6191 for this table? 6198.45 angstrom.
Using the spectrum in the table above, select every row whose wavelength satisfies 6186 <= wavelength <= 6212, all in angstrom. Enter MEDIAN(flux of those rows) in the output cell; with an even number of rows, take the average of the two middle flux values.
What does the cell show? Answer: 8.21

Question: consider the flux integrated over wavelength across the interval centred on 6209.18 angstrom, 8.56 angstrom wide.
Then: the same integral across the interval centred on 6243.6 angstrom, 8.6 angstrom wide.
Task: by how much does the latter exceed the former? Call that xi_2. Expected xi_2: -2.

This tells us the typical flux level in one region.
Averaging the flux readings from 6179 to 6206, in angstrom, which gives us 8.3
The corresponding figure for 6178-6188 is 8.6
